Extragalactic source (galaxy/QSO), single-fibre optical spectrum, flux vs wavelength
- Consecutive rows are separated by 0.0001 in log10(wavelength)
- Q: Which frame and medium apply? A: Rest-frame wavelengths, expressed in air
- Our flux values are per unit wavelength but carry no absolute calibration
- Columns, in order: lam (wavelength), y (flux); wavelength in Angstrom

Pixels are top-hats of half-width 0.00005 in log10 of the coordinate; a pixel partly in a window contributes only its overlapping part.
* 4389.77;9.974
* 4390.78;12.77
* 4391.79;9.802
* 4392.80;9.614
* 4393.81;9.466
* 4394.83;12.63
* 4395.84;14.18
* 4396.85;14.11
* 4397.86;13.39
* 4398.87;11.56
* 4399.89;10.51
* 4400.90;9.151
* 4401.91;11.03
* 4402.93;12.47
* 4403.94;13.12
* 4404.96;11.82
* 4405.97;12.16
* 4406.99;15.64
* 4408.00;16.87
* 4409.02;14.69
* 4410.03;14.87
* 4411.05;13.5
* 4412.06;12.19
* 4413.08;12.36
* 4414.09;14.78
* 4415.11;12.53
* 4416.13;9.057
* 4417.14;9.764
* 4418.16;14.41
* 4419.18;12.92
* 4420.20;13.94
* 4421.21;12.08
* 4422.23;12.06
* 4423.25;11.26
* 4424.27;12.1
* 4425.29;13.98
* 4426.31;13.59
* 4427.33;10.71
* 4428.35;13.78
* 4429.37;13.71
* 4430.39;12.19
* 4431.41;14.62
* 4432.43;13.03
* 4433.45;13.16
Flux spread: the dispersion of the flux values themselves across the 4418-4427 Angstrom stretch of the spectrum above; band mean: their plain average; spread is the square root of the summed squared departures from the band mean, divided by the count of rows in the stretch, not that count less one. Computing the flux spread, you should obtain 1.04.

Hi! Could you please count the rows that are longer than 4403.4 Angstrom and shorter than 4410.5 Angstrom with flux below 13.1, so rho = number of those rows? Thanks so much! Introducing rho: 2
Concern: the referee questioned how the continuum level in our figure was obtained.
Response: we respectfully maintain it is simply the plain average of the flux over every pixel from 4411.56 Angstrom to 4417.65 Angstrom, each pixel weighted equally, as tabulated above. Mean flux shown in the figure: 11.8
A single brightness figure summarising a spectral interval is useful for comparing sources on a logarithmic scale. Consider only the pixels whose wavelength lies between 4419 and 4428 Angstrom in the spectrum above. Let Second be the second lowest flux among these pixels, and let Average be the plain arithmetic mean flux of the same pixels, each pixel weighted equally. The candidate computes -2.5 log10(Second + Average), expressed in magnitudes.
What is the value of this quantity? -3.44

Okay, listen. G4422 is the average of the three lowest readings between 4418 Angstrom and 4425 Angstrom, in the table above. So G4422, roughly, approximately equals 11.8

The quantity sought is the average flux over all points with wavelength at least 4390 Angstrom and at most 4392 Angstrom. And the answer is 11.3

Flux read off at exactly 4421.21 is 12.08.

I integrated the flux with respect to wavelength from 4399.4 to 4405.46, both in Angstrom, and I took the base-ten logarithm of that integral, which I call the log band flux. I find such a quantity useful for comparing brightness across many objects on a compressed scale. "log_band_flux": 1.84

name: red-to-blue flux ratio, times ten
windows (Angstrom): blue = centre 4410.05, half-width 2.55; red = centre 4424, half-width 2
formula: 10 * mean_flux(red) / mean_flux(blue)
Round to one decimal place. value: 8.6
